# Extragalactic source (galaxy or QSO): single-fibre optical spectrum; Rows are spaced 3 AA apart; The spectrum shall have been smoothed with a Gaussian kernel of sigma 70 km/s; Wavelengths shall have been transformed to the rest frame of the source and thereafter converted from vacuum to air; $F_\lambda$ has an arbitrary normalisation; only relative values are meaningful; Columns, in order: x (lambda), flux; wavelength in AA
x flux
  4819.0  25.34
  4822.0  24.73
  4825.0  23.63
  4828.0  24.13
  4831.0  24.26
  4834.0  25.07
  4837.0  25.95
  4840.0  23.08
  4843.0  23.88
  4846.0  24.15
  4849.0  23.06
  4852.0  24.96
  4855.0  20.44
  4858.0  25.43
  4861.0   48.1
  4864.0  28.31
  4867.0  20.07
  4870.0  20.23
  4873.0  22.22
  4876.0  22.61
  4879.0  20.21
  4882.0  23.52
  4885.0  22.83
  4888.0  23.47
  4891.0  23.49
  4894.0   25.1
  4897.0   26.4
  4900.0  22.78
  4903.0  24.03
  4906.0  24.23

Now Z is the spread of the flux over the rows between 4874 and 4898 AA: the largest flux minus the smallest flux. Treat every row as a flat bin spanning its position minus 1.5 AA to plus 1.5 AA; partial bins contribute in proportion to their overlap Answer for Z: 6.2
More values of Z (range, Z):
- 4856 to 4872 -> 28.0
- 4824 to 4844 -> 2.9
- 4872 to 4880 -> 2.4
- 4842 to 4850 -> 1.1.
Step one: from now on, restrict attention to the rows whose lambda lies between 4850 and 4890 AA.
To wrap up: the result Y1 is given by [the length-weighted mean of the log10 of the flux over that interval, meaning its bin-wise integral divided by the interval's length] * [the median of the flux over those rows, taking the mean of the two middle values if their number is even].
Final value 31.5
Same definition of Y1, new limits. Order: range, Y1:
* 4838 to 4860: 32.9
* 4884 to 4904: 32.4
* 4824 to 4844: 33.4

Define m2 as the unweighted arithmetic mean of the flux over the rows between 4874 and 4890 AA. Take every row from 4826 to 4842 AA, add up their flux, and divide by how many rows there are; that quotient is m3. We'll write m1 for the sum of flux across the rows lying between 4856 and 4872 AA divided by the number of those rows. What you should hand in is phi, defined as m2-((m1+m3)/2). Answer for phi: -4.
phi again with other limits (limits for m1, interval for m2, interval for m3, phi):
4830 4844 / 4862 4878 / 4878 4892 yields -1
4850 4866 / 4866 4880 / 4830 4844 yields -6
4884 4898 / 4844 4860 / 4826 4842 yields -1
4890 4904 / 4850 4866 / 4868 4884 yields 6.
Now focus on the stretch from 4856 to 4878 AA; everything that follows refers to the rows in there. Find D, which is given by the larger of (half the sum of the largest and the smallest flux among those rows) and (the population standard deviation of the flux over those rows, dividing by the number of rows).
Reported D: 34.1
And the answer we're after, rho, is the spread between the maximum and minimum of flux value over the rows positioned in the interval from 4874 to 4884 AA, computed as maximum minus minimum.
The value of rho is 3.3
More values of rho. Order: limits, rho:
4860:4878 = 28.0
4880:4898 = 3.6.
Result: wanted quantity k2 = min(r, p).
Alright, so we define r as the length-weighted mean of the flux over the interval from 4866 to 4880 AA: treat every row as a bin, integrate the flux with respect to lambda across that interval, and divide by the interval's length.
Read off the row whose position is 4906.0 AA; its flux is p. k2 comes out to 21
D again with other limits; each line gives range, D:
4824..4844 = 24.5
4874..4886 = 21.9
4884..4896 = 24.0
